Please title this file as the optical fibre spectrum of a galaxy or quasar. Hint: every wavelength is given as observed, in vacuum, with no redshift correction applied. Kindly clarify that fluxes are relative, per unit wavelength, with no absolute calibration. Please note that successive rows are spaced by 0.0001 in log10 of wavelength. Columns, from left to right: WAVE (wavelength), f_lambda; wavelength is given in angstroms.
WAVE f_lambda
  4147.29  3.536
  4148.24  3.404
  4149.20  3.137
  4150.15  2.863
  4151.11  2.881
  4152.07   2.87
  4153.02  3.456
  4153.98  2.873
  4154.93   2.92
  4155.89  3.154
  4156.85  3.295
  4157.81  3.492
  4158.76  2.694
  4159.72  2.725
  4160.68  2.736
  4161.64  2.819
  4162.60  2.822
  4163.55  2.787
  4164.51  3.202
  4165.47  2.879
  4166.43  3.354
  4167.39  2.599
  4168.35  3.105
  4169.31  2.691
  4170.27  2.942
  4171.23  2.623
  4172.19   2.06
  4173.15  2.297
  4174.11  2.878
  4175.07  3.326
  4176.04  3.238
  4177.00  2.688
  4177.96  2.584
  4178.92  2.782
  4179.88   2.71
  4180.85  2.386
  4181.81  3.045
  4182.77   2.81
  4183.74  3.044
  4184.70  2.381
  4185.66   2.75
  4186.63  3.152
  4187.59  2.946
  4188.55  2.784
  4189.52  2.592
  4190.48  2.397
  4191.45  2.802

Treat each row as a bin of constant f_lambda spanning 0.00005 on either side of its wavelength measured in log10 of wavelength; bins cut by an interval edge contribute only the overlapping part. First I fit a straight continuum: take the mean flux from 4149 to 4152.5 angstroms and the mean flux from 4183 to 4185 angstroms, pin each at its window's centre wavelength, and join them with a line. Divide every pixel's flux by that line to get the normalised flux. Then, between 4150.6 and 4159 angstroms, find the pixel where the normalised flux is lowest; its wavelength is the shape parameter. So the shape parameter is 4158.76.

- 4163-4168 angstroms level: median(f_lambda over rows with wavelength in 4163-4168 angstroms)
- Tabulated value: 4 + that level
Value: 6.88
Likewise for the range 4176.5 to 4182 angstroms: 6.70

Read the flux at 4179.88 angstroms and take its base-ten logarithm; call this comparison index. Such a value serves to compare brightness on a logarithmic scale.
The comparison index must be 0.43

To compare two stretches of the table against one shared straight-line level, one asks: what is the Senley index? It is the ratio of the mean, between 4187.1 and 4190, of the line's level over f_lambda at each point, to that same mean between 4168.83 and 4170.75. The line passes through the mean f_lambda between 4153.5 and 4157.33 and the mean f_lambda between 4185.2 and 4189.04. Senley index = 0.99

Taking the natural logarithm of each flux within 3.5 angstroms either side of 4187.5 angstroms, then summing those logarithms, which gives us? 7.0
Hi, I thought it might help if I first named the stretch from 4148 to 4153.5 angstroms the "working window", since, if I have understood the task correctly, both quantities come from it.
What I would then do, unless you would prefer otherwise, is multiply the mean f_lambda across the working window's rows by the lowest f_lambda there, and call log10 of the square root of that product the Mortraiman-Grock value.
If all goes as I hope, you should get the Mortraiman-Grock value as 0.47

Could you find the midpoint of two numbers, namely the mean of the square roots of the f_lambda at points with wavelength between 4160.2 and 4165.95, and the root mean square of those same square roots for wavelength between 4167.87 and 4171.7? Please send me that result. 1.690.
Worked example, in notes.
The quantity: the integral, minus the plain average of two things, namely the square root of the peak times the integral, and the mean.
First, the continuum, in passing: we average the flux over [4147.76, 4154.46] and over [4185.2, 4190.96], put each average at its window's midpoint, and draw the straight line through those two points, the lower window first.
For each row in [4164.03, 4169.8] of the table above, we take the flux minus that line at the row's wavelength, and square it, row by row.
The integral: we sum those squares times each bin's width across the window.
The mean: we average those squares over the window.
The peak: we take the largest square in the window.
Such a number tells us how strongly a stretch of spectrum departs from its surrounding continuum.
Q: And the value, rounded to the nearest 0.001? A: 0.245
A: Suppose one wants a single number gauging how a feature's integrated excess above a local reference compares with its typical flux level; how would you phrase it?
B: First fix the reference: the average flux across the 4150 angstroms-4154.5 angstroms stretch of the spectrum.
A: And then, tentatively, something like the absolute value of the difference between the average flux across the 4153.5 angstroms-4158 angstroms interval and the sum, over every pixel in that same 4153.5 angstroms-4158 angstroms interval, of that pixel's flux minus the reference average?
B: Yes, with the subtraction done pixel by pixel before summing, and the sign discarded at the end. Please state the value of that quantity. 2.4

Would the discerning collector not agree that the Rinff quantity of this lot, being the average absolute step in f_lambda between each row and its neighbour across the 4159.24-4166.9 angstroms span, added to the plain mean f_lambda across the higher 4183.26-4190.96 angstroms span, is 2.95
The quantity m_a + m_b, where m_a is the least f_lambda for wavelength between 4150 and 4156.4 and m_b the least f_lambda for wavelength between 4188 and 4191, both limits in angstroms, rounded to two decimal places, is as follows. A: 5.26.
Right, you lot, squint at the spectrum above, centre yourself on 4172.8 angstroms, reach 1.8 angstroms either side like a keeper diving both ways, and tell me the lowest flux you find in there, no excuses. 2.06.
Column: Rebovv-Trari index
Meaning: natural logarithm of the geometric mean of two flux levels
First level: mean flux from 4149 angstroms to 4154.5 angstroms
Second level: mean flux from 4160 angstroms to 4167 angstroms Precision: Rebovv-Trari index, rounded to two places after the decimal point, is 1.09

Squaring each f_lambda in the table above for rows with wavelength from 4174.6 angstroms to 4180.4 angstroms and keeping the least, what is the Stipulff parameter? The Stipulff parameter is 6.7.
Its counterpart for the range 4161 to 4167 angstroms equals 7.8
